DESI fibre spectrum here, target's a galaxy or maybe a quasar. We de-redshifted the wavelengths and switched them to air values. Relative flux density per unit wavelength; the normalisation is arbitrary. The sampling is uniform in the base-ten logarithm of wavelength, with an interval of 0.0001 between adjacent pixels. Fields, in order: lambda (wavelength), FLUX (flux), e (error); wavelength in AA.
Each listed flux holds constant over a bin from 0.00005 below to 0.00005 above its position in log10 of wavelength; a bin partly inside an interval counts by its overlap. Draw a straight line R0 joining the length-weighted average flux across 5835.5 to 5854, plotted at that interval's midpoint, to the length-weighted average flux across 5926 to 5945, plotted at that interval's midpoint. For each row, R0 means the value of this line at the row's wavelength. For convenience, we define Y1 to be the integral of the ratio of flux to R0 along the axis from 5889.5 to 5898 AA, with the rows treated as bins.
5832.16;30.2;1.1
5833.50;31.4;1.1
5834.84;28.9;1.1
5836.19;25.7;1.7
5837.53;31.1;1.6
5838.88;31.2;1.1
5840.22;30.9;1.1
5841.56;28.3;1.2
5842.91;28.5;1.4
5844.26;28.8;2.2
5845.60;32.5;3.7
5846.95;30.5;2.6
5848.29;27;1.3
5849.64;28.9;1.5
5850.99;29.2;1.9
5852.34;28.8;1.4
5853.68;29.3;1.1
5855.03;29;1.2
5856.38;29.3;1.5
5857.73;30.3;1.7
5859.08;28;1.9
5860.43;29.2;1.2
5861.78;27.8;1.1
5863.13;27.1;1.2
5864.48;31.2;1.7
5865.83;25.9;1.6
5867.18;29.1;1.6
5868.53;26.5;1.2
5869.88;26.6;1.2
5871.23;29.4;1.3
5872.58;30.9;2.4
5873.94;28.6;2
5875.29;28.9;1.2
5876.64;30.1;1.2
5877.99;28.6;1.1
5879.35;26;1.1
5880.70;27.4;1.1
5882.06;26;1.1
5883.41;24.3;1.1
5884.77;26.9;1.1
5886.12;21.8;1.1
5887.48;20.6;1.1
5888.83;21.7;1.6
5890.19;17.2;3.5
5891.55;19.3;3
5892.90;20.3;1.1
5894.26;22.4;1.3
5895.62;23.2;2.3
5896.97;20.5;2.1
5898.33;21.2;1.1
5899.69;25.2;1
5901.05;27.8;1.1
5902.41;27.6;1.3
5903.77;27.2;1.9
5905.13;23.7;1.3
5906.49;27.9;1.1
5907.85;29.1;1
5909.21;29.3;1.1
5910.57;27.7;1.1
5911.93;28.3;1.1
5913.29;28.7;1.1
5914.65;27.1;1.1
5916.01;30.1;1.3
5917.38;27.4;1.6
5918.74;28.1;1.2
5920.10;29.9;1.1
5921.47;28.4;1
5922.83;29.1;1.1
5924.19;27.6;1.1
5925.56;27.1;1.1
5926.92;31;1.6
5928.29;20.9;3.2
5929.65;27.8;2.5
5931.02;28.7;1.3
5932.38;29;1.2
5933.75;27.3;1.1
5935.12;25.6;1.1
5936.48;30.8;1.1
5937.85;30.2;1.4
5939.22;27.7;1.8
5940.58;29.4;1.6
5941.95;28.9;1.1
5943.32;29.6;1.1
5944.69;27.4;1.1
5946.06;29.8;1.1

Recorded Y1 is 6.07 AA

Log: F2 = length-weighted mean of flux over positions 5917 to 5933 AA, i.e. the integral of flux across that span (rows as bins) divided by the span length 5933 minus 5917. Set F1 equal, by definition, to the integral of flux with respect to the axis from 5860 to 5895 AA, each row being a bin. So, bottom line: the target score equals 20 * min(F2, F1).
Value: 559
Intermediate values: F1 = 906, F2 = 27.9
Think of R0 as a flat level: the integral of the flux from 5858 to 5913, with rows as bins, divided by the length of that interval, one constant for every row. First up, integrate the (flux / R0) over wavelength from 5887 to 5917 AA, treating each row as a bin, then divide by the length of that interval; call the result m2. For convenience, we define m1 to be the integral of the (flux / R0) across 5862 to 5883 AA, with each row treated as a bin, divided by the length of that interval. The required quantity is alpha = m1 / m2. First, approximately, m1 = 1.08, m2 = 0.95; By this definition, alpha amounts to 1.13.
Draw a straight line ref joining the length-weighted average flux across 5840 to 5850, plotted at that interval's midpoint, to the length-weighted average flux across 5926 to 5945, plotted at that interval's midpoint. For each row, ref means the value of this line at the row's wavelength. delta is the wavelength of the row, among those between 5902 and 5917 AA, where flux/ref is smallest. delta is 5905.13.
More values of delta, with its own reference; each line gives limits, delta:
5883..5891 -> 5890.19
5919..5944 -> 5928.29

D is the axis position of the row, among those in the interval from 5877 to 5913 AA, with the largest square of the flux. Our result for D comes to 5909.21 AA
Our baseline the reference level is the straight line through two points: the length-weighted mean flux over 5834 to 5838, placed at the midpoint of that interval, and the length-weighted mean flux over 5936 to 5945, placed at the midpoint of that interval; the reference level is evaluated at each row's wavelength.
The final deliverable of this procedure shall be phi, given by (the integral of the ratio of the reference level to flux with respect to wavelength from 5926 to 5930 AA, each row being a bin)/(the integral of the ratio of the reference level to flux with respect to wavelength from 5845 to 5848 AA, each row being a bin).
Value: 1.6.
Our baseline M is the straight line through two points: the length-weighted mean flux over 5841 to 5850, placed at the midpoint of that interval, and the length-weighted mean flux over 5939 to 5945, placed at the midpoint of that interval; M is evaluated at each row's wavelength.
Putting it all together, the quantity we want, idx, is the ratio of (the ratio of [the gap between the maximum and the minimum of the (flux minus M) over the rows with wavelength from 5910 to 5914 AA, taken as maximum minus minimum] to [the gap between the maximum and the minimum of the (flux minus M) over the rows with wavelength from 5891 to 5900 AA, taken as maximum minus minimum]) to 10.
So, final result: 0.02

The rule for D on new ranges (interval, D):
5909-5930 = 5926.92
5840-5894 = 5845.60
